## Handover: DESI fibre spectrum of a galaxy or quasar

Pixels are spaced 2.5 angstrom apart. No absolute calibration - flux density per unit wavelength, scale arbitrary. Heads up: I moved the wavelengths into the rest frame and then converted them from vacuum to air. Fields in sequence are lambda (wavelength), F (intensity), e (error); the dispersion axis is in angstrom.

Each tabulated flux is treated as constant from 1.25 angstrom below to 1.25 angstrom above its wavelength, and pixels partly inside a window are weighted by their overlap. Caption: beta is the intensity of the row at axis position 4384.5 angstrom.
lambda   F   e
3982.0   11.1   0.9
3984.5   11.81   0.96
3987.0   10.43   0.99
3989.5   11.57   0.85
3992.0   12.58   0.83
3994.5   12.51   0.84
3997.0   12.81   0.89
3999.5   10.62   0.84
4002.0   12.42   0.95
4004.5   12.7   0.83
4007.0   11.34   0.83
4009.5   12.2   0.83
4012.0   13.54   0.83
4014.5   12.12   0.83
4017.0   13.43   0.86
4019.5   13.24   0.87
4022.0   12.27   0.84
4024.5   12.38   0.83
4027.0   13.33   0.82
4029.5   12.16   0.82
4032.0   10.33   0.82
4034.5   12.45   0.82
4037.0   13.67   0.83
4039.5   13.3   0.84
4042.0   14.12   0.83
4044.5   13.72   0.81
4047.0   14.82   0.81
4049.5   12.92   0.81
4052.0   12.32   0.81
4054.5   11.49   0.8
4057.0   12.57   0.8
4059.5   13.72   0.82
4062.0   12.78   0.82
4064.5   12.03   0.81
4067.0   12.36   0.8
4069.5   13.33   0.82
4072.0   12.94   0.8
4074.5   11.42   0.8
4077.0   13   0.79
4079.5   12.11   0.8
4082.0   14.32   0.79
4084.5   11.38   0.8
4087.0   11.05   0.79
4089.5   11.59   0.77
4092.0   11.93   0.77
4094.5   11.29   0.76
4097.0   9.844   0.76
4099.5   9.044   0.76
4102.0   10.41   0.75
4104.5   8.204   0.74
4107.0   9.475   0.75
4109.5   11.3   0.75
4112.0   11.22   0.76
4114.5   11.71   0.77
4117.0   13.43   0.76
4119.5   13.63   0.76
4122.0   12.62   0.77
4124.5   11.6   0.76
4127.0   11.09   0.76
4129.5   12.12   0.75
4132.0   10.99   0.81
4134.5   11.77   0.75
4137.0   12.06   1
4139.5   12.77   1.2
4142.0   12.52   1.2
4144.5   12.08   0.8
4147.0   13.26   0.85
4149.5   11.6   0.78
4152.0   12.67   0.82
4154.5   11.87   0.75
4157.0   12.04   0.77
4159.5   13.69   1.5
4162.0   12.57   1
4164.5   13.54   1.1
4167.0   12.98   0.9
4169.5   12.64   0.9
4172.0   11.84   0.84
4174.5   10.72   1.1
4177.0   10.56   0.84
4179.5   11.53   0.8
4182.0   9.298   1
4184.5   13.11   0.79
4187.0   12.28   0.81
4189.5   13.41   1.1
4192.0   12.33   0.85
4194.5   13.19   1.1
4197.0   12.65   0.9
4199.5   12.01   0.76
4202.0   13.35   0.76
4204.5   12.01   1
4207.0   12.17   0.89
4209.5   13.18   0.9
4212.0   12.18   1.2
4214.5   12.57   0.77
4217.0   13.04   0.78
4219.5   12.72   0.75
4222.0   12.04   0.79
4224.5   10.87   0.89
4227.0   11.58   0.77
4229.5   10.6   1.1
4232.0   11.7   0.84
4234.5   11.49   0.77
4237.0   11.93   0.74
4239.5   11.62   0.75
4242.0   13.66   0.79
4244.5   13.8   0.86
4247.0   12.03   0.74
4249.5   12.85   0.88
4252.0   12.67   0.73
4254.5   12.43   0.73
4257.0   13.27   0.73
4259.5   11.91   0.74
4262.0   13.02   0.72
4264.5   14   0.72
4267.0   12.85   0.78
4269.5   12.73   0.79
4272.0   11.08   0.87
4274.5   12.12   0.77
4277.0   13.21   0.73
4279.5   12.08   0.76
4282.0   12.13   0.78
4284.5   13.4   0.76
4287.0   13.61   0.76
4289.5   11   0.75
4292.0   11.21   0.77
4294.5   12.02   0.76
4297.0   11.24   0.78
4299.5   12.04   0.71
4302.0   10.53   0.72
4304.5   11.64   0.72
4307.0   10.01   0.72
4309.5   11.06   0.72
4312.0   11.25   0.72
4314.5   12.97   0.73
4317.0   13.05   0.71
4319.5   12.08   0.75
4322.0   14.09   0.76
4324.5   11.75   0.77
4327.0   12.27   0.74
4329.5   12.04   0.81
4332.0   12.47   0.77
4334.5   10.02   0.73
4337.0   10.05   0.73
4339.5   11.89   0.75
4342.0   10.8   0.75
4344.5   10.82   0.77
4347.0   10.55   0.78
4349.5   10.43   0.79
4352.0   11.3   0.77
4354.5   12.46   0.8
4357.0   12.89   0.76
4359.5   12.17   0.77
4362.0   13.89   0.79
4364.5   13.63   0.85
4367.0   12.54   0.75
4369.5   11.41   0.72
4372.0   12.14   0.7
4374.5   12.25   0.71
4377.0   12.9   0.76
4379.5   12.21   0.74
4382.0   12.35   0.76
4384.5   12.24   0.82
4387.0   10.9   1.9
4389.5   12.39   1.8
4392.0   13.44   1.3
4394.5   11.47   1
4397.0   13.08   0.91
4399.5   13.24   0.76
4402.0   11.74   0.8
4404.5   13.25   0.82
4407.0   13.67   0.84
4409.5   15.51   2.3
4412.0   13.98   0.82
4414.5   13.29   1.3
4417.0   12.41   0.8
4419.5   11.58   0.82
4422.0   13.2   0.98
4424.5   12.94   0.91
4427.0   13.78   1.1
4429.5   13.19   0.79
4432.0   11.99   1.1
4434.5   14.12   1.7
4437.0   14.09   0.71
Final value 12.24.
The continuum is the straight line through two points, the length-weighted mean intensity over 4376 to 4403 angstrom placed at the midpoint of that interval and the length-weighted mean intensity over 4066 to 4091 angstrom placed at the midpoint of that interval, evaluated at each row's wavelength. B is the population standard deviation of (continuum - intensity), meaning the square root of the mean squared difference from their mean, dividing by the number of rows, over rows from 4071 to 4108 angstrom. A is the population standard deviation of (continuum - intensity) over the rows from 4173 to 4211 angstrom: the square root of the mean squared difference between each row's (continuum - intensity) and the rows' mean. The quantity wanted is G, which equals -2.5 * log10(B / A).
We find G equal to -0.3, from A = 1.14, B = 1.56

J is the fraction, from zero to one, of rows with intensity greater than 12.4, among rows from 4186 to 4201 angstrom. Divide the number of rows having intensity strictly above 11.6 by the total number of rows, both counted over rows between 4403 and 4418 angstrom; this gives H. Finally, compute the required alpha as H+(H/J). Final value 3.0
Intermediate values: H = 1.0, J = 0.50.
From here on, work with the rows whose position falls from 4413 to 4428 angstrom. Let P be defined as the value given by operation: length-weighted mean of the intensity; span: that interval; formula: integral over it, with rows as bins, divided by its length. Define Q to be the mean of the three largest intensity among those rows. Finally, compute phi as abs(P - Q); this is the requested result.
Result 0.6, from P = 12.9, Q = 13.4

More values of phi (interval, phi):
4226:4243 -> 0.7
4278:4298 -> 0.9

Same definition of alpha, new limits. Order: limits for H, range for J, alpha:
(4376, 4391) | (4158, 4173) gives 1.8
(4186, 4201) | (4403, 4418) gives 2.0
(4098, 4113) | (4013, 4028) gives 0.0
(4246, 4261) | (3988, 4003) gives 2.5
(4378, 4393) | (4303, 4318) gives 3.3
